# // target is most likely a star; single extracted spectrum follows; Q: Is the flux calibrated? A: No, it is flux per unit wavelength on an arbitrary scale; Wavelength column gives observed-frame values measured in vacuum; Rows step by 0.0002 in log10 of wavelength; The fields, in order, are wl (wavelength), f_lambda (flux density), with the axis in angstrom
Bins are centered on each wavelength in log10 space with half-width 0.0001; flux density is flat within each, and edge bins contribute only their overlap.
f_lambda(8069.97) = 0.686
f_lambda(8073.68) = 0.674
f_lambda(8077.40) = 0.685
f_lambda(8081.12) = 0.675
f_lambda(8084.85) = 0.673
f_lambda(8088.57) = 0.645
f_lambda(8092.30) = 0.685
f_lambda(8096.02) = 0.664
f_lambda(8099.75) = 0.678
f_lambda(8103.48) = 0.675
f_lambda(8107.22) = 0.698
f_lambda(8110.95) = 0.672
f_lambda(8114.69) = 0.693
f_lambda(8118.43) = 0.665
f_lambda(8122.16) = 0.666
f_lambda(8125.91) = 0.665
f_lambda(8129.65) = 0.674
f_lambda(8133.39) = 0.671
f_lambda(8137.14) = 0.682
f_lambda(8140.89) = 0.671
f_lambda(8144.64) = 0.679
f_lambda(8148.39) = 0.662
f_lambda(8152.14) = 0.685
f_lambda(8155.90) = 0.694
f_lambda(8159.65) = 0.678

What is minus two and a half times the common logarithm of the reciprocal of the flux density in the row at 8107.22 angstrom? -0.39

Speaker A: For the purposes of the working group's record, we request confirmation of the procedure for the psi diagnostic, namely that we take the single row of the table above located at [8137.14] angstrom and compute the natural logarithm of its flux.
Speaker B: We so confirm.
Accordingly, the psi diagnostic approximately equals -0.383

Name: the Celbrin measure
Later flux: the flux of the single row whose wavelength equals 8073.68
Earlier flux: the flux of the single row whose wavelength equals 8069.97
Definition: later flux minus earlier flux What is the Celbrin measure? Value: -0.012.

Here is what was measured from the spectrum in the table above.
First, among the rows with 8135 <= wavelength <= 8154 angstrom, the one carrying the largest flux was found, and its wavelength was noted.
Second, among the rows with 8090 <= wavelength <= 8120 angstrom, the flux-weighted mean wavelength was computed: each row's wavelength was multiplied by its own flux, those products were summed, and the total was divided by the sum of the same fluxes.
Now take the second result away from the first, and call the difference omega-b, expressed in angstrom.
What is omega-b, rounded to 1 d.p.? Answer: 46.8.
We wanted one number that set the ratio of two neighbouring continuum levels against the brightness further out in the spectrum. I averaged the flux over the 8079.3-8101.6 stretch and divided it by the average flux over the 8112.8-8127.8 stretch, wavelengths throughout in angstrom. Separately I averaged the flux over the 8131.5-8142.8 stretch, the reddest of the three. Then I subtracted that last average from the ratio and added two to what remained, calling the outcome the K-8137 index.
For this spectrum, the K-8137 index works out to 2.322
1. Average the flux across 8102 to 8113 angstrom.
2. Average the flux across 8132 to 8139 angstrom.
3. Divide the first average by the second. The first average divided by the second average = 1.01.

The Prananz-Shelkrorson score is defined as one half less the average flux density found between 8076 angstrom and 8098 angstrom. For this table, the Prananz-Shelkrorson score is -0.171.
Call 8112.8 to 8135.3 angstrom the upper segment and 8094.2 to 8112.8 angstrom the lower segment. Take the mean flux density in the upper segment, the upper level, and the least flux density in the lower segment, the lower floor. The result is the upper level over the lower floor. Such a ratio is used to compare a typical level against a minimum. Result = 1.01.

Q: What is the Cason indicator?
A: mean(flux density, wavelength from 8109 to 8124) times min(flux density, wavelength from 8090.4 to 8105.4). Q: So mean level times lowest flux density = 0.448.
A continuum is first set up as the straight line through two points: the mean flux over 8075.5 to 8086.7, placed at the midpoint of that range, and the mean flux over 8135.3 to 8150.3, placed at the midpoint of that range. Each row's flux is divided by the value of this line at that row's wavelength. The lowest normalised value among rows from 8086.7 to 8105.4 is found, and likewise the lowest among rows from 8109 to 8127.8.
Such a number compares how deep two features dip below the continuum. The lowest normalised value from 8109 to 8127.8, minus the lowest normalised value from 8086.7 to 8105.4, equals 0.032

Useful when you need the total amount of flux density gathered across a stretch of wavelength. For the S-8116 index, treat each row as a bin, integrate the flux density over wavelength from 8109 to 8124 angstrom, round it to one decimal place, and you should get 10.1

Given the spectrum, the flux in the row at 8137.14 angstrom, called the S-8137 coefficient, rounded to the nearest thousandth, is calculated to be 0.682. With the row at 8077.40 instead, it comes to 0.685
